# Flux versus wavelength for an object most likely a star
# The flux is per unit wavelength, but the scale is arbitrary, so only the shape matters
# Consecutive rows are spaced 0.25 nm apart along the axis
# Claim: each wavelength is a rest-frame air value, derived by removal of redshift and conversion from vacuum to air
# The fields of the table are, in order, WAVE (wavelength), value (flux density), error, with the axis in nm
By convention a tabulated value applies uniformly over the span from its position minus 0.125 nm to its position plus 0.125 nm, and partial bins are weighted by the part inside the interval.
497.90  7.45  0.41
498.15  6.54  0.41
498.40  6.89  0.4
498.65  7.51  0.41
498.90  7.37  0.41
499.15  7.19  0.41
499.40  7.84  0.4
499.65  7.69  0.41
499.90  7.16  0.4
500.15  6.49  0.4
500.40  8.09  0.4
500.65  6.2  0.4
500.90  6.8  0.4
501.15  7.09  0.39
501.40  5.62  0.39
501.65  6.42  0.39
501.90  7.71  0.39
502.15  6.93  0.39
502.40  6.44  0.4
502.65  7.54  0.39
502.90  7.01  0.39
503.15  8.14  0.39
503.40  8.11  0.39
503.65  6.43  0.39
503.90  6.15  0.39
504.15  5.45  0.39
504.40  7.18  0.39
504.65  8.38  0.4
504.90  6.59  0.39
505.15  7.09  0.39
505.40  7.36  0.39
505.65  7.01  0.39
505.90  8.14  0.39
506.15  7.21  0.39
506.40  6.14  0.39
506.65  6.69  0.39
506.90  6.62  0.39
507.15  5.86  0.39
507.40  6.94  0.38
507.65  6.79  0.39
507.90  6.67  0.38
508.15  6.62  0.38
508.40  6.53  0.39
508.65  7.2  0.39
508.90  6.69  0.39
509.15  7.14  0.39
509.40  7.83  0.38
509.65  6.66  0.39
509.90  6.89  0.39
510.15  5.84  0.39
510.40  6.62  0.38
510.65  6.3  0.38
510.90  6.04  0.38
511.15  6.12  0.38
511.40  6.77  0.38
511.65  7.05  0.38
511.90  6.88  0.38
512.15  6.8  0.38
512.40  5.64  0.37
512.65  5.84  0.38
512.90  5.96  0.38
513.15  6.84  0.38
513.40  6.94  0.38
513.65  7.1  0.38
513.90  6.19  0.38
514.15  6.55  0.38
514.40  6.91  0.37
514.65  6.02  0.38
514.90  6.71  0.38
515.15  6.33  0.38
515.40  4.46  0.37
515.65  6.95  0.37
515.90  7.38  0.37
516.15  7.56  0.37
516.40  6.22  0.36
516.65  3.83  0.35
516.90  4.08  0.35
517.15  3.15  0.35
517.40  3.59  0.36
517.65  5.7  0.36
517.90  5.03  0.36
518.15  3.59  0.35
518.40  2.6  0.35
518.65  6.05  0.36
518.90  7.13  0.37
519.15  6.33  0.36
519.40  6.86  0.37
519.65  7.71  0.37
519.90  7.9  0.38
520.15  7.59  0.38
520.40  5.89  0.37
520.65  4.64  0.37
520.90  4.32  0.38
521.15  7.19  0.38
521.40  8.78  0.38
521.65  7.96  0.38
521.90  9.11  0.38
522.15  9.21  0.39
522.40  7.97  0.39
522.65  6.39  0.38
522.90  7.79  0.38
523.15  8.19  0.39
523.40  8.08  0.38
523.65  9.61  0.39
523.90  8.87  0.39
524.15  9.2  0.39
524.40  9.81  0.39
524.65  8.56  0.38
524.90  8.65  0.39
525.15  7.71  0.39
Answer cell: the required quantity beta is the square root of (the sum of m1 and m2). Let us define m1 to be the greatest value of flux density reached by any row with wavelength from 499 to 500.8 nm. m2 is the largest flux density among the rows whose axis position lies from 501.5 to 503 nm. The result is 3.97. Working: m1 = 8.09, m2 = 7.71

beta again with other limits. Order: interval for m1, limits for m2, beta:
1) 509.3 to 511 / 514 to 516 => 3.90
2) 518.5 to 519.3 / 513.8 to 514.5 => 3.75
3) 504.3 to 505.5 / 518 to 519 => 3.94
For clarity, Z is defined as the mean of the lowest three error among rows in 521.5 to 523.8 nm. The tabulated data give 0.380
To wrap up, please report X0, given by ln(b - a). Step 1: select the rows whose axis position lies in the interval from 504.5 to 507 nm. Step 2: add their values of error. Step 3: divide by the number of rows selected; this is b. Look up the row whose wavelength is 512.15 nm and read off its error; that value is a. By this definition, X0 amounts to -4.5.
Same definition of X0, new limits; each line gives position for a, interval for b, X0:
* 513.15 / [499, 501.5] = -3.9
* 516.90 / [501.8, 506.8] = -3.2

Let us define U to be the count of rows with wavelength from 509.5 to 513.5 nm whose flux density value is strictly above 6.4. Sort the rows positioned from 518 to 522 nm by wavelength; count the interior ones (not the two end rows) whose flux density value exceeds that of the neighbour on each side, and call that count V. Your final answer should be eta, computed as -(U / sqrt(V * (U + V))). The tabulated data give -1.50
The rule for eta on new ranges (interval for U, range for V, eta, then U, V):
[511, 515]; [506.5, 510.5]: -1.34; 10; 4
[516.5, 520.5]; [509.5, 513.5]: -1.02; 5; 3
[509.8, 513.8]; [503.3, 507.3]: -1.25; 9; 4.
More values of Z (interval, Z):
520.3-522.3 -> 0.373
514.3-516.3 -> 0.370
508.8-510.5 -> 0.383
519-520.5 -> 0.367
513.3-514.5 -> 0.377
